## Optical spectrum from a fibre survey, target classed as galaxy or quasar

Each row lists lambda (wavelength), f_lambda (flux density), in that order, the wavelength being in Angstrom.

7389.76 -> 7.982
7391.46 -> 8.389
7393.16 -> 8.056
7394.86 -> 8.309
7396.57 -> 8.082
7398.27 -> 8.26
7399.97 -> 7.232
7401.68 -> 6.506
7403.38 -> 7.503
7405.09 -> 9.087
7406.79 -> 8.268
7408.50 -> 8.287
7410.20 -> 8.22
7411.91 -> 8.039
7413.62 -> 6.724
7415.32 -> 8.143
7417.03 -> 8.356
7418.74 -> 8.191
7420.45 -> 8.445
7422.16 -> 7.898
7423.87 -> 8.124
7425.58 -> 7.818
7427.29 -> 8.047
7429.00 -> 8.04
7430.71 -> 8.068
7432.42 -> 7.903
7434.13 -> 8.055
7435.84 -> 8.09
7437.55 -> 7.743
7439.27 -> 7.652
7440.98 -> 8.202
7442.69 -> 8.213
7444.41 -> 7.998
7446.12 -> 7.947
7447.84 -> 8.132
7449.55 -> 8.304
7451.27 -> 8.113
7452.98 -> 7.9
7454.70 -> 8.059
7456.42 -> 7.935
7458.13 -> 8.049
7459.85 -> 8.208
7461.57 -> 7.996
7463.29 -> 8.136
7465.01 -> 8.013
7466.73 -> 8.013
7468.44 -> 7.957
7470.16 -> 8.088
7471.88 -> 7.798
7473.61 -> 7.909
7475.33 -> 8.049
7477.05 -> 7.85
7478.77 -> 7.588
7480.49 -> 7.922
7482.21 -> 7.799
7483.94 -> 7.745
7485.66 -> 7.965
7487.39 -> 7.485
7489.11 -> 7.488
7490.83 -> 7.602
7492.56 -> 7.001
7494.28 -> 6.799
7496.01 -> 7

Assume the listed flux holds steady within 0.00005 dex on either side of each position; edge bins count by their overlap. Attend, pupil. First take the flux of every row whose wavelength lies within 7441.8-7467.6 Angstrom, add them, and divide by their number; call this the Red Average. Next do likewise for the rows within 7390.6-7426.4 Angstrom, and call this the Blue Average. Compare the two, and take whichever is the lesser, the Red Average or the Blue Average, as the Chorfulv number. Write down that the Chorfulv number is 8.00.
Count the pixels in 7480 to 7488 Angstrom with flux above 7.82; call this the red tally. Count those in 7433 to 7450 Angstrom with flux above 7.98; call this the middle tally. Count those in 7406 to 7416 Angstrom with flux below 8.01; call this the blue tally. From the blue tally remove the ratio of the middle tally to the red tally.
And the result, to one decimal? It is -2.5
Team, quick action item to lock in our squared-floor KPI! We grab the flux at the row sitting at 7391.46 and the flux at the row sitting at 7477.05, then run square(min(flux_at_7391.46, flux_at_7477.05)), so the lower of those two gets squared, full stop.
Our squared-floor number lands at 61.6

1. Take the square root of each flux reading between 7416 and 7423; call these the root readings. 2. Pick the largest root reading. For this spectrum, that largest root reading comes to 2.91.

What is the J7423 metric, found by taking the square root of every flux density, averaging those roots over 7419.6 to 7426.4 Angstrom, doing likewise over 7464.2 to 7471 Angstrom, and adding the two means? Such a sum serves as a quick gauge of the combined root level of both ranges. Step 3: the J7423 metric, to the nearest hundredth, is 5.67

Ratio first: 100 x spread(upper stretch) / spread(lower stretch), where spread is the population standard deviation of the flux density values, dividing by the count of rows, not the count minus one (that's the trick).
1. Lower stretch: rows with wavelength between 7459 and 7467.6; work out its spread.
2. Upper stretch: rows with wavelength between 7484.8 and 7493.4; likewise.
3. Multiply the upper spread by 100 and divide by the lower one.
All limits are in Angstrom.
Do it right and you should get 367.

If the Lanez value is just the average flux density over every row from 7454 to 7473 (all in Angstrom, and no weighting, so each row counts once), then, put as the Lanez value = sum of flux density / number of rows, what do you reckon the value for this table 8.02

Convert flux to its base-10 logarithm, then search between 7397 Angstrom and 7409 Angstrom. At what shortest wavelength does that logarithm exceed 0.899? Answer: 7398.27 Angstrom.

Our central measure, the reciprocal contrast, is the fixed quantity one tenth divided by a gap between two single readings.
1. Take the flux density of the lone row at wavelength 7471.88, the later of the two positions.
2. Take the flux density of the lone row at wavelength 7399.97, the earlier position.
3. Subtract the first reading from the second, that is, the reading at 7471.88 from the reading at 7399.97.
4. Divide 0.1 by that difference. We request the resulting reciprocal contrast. -0.2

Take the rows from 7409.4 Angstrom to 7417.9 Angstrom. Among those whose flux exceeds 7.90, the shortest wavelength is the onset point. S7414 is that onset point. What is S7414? 7410.20 Angstrom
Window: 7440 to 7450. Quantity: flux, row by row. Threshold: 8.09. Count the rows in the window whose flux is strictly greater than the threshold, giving 4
